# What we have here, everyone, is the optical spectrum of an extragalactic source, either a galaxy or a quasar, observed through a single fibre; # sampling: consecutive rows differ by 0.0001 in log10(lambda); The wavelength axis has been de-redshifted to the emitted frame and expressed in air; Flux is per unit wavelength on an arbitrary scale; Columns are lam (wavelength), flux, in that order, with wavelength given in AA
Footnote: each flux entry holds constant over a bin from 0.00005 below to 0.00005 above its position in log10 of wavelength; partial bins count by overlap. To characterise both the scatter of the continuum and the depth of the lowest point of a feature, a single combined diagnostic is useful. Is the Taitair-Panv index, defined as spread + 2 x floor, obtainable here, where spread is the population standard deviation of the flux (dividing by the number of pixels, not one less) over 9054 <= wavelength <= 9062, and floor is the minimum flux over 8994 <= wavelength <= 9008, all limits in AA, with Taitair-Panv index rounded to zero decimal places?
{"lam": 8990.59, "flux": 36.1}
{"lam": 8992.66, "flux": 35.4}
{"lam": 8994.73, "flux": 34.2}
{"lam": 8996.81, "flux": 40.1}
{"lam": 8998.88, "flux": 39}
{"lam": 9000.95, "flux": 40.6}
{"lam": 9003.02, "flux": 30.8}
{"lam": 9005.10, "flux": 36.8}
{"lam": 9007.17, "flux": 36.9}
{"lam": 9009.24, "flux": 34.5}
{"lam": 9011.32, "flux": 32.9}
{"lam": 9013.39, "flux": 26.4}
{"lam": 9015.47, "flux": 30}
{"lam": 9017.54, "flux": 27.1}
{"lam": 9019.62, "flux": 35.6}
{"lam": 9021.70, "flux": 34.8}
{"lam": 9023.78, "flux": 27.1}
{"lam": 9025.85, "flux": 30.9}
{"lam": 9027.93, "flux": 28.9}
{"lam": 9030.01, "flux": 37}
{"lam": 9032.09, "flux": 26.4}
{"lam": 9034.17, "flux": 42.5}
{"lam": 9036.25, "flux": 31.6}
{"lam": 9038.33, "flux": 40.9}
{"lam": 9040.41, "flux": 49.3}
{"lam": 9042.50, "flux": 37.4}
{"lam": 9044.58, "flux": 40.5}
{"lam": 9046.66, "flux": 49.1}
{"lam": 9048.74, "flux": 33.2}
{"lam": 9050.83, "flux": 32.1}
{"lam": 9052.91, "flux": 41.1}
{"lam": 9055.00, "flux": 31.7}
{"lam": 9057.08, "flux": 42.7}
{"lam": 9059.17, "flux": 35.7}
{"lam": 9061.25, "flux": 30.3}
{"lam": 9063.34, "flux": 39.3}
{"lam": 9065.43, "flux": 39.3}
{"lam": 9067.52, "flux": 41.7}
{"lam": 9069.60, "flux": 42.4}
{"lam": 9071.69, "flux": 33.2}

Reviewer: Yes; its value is 66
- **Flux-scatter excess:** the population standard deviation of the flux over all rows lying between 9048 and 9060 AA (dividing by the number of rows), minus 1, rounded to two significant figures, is 3.3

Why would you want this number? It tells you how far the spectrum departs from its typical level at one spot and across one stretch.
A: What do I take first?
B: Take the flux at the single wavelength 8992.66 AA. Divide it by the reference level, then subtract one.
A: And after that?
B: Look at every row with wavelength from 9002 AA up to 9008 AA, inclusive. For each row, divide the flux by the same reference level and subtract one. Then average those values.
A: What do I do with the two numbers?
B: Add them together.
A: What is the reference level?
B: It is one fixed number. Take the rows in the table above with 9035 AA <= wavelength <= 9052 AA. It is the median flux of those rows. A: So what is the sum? -0.20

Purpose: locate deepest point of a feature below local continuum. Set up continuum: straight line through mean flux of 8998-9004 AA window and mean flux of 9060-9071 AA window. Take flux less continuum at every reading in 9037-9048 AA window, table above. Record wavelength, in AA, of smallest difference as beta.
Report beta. 9042.50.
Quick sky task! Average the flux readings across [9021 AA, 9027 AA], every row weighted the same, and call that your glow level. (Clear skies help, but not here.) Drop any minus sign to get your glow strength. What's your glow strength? 31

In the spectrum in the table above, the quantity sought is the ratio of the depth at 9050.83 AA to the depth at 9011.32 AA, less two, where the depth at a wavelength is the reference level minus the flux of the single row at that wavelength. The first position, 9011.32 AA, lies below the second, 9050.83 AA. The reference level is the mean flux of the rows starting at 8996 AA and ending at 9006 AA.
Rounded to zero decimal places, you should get -1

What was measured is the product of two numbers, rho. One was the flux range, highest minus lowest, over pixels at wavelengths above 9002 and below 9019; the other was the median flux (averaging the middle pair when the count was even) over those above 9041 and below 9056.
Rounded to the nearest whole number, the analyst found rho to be 393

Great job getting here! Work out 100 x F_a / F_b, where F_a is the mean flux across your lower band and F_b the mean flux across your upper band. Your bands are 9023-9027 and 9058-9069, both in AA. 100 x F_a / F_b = 78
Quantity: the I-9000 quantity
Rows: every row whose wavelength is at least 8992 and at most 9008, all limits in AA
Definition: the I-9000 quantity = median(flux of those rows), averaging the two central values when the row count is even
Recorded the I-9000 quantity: 37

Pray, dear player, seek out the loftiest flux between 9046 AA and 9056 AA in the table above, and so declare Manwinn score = 49.1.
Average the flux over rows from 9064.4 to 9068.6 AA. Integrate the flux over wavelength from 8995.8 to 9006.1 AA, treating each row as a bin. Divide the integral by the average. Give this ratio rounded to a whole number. 10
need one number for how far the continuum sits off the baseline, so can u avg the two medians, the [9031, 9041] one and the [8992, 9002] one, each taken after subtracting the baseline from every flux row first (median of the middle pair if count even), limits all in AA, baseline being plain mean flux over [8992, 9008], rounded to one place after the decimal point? 3.2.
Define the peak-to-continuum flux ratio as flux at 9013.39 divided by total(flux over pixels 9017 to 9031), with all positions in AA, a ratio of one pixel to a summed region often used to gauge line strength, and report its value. 0.12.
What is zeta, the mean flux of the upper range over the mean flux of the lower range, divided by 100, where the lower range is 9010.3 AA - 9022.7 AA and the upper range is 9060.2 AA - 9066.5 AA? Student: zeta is 0.0117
